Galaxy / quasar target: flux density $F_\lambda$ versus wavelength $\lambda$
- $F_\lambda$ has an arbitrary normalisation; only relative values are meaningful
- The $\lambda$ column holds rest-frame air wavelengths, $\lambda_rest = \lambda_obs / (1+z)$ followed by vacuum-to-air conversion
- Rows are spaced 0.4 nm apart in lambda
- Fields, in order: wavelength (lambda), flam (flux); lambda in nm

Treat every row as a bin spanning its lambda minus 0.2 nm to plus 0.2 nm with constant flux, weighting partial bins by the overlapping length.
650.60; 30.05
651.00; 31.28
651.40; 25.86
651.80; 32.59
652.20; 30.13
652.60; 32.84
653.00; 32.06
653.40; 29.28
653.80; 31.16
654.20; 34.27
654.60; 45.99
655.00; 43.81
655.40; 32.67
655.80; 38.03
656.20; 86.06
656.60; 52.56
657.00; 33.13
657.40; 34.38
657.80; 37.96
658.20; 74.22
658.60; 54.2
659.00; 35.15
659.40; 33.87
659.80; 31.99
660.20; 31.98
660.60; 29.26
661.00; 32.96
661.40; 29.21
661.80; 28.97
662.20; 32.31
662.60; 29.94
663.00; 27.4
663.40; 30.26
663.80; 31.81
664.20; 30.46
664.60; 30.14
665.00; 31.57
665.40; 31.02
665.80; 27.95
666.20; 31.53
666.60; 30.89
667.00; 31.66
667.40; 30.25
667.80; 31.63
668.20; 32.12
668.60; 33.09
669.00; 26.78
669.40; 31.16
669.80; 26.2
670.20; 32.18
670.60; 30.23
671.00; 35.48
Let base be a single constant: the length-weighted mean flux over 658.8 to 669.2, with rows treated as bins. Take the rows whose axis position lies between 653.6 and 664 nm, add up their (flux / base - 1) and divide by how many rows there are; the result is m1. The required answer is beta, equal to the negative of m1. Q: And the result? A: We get -0.25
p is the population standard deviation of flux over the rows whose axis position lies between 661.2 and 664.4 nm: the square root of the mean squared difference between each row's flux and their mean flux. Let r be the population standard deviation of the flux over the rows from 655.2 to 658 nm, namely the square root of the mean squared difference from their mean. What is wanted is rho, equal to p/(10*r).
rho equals 0.01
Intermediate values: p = 1.5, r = 18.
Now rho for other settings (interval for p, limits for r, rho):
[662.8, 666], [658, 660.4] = 0.01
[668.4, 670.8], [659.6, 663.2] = 0.14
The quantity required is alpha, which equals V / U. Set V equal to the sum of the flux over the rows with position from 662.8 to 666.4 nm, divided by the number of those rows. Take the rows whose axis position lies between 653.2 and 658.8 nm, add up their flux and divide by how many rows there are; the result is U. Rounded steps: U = 45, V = 30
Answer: 0.67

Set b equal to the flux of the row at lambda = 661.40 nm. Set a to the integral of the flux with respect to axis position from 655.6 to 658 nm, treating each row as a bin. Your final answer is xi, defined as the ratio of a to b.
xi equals 3.9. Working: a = 113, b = 29.21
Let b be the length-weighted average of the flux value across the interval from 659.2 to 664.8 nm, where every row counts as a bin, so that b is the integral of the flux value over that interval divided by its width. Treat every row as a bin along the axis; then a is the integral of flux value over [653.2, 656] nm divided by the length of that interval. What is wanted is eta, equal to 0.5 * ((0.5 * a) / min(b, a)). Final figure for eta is 0.296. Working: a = 36.5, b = 31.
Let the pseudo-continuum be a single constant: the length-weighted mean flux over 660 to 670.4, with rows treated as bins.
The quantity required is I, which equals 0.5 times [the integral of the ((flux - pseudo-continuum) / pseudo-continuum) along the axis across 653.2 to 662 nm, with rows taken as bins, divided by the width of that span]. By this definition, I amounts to 0.157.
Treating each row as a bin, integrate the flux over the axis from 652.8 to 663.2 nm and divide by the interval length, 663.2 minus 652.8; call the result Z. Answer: 39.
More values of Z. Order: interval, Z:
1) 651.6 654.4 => 32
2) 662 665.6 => 31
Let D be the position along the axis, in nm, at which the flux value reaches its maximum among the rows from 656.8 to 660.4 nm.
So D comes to 658.20 nm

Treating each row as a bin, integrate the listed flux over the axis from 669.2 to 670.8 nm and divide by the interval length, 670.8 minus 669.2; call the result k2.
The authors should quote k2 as 29.9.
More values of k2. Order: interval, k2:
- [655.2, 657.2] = 48.5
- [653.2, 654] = 30.2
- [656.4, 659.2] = 45.9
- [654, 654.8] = 40.1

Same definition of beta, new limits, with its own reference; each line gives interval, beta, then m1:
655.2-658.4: -0.57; 0.6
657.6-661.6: -0.26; 0.3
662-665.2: 0.01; 0.0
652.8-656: -0.16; 0.2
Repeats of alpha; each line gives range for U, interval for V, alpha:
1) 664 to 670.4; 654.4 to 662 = 1.36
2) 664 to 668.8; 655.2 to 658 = 1.45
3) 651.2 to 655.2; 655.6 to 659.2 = 1.47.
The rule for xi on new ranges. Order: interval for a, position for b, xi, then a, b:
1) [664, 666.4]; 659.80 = 2.3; 73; 31.99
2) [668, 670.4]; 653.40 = 2.5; 73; 29.28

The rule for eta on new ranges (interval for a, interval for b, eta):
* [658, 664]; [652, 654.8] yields 0.264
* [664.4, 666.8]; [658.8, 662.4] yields 0.250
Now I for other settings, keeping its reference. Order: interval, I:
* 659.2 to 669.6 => 0.005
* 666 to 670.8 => 0.003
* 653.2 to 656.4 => 0.200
